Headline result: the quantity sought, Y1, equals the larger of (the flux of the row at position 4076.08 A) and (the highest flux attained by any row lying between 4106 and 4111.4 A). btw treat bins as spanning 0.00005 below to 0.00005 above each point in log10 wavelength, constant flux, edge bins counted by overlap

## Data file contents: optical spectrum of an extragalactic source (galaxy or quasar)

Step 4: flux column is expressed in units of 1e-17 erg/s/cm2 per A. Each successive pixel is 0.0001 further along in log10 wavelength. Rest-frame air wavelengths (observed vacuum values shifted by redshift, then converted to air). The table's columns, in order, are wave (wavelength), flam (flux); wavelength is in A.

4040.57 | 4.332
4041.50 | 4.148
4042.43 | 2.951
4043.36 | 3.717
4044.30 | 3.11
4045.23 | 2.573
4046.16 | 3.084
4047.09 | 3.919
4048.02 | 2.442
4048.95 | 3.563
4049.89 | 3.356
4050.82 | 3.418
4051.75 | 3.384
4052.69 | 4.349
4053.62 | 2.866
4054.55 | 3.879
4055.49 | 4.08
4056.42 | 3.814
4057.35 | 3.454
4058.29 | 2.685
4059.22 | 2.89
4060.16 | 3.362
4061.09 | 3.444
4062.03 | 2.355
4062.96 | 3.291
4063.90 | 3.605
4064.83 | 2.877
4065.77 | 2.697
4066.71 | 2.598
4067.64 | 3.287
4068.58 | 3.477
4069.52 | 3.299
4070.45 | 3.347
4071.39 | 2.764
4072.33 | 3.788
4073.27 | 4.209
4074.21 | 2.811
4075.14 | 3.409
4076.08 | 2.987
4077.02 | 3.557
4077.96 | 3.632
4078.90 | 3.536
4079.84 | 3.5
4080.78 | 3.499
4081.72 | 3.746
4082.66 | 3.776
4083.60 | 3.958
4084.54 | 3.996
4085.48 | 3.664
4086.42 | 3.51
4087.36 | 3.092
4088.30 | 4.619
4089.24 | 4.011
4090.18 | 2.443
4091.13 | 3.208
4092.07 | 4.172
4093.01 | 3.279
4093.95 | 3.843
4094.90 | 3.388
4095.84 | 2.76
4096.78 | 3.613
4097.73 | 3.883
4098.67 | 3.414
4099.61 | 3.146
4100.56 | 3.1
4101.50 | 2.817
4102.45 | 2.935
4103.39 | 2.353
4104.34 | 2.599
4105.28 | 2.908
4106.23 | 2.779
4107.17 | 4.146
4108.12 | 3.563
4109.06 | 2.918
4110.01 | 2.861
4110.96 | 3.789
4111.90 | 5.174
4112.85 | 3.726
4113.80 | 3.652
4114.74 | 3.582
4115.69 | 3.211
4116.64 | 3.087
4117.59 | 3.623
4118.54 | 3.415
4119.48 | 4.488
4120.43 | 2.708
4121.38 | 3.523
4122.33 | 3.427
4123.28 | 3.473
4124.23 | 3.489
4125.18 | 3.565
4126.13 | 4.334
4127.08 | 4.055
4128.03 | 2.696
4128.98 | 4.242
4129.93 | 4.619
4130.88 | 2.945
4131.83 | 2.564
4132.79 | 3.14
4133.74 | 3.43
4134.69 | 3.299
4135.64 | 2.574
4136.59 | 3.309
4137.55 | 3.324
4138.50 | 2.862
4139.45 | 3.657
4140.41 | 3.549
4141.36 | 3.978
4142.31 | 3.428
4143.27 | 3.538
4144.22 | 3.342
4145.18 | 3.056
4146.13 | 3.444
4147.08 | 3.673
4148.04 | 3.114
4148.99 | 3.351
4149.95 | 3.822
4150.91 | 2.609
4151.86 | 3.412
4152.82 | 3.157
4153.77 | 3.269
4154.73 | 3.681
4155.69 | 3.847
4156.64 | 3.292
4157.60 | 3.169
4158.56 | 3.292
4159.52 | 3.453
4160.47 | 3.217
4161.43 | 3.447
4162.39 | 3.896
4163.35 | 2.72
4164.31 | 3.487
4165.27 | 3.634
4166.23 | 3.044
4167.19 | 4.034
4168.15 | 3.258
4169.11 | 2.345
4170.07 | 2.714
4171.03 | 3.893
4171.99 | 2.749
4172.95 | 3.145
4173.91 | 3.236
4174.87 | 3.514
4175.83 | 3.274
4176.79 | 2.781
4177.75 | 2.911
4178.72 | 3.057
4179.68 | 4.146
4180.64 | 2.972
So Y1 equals 4.1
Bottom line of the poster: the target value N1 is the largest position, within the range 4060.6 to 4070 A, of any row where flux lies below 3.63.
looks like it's 4069.52 A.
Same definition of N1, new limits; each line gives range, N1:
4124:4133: 4132.79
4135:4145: 4144.22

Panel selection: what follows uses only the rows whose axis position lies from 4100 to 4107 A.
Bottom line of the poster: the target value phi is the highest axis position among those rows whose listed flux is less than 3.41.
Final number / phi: 4106.23 A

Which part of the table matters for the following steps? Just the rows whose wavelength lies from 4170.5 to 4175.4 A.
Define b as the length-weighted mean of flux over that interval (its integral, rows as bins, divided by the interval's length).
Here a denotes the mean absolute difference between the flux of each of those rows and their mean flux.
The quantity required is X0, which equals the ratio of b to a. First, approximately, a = 0.32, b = 3.3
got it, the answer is 10.4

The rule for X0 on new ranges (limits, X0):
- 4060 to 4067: 7.6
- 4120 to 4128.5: 9.8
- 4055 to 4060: 7.1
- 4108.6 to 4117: 7.5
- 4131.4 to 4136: 8.7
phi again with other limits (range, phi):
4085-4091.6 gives 4091.13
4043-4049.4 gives 4048.02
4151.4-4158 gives 4157.60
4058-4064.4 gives 4062.96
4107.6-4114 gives 4110.01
